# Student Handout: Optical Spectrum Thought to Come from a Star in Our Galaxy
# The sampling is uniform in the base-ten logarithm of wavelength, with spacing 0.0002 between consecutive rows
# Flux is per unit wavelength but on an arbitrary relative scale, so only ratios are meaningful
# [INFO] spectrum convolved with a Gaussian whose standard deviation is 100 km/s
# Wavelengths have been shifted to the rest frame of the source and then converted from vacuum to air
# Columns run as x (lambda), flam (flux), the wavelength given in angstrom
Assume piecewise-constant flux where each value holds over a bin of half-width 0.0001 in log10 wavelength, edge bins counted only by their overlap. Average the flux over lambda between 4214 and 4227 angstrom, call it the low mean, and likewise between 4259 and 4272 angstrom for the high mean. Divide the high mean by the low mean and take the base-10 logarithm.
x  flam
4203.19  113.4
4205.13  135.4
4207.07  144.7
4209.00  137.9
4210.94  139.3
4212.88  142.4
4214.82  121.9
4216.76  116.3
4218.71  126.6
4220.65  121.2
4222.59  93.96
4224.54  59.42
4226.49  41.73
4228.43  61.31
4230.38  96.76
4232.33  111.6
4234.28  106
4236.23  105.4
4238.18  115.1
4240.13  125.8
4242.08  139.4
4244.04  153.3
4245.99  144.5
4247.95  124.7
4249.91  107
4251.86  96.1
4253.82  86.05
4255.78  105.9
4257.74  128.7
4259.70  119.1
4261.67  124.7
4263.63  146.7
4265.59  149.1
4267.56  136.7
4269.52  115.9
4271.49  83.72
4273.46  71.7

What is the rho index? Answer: 0.11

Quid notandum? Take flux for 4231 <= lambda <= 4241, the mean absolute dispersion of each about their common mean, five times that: 31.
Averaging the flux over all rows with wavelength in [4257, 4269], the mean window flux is 134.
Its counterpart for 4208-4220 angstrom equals 131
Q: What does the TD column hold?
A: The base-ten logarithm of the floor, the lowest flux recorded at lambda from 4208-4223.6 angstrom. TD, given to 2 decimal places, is 1.97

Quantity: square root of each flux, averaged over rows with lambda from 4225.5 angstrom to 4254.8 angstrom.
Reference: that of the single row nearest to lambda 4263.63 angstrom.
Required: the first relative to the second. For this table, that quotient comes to 0.85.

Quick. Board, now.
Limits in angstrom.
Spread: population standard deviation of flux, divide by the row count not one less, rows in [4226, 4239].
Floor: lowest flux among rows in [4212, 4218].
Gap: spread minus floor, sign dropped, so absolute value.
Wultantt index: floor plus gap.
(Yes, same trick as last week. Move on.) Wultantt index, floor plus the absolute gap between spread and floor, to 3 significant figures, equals 206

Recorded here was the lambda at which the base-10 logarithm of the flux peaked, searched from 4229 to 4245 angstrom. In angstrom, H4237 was 4244.04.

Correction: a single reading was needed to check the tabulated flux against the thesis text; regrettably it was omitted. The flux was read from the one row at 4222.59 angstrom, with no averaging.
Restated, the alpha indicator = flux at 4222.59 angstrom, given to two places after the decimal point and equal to 93.96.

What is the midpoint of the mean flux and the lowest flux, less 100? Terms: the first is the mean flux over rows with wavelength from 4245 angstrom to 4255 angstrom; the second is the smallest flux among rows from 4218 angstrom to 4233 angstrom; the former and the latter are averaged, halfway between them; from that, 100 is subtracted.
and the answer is -23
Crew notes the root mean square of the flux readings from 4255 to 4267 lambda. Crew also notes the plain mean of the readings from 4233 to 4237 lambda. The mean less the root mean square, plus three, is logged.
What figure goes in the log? -21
